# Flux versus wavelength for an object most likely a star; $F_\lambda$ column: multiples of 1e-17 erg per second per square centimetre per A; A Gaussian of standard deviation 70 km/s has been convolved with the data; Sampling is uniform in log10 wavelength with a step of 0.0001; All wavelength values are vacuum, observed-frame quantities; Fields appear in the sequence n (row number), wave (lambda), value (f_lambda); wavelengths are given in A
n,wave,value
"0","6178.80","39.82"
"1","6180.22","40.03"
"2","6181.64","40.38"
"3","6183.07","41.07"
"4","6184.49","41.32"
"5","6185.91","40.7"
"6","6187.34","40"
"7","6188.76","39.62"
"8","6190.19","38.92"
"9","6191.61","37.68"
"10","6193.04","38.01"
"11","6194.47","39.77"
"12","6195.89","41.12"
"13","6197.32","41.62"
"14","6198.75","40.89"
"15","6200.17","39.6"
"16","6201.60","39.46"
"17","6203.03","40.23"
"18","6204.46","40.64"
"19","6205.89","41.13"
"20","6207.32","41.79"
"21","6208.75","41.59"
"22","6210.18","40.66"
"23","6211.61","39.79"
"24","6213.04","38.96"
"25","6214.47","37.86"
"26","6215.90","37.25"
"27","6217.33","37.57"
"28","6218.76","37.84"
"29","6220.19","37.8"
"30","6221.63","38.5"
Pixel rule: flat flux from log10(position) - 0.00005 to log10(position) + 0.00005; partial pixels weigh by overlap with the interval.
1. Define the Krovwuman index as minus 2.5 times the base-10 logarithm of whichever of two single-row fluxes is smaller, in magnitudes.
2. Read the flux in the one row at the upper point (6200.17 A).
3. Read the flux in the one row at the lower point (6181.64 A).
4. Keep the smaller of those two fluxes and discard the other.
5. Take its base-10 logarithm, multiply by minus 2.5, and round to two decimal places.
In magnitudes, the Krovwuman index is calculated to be -3.99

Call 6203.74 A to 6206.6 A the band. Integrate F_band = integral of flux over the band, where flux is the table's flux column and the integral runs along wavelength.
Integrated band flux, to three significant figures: 117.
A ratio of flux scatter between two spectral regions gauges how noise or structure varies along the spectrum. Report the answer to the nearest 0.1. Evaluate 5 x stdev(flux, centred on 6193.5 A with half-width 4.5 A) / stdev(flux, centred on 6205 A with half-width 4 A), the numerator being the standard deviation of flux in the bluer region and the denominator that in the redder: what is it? 9.2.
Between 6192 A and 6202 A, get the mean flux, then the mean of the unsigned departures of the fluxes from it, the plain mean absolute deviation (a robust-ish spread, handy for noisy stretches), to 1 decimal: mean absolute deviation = 1.0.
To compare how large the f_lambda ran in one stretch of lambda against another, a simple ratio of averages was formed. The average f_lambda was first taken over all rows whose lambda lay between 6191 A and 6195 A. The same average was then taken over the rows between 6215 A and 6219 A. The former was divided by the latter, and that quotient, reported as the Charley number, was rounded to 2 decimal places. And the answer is 1.02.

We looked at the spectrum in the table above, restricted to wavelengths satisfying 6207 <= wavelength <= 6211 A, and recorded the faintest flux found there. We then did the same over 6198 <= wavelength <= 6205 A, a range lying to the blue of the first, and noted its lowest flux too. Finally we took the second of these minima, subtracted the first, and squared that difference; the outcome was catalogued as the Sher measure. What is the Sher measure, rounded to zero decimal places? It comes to 1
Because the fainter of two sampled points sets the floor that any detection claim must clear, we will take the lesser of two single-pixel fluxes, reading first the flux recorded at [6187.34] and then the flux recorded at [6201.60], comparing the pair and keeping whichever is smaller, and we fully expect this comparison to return 39.5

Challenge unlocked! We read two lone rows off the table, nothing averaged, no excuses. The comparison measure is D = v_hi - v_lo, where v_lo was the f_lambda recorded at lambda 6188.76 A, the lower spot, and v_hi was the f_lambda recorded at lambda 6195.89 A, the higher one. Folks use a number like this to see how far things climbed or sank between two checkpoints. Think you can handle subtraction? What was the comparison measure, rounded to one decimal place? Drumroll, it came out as 1.5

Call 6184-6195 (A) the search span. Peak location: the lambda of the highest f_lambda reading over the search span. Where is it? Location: 6184.49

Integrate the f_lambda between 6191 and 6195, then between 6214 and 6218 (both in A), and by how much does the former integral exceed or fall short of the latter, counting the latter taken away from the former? 3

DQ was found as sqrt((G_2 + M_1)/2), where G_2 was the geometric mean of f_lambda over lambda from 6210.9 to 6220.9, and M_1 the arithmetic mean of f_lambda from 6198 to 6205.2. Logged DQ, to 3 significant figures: 6.26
